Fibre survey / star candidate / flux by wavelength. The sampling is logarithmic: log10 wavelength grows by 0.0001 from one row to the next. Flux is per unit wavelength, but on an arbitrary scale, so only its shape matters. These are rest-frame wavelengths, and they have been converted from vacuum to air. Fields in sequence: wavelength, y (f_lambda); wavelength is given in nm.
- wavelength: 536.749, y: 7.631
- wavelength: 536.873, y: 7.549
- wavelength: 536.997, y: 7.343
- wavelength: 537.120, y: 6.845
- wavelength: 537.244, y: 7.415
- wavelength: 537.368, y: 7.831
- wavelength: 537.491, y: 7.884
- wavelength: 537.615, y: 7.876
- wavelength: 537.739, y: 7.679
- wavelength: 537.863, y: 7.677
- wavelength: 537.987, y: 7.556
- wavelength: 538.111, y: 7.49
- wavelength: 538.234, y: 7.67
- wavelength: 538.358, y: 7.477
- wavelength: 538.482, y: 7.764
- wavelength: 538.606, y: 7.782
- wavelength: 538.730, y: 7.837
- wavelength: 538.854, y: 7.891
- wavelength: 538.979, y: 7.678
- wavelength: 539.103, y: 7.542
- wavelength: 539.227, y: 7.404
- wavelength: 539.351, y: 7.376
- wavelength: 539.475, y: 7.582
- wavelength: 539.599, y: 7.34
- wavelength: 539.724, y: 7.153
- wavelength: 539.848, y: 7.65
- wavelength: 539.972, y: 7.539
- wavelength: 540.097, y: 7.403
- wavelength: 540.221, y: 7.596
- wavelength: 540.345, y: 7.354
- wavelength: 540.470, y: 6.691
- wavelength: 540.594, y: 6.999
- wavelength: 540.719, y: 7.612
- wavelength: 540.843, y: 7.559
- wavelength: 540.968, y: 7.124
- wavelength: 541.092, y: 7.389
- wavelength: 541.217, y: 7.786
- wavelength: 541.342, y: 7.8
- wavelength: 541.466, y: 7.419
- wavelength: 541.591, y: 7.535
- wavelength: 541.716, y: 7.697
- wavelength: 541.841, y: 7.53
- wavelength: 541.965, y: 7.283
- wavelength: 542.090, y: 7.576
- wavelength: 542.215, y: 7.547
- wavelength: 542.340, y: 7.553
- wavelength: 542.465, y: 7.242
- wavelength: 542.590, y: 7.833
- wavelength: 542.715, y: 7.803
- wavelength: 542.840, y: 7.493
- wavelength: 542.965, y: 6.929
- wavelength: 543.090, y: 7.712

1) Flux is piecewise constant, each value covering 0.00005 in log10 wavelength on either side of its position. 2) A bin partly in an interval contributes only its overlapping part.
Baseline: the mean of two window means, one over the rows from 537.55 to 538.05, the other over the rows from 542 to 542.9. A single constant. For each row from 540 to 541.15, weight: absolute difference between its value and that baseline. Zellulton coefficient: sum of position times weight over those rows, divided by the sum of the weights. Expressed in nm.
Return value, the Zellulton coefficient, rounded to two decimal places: 540.60 nm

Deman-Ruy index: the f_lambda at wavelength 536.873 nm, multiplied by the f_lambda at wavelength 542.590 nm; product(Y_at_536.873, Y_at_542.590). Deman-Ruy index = 59.1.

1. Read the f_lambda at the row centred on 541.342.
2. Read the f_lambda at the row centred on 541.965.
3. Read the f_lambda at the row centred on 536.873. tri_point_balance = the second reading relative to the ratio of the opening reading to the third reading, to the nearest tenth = 7.0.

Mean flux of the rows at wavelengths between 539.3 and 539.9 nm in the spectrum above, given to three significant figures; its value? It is 7.42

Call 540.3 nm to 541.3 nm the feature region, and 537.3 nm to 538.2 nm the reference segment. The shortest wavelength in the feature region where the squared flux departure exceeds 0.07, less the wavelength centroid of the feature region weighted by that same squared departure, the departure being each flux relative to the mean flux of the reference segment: -0.26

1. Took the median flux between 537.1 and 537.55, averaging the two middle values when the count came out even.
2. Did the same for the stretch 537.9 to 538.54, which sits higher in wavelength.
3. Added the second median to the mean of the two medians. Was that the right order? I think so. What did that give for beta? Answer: 15.1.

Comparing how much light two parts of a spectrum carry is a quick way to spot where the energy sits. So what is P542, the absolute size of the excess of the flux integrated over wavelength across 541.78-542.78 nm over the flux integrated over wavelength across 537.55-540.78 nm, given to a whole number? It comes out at 17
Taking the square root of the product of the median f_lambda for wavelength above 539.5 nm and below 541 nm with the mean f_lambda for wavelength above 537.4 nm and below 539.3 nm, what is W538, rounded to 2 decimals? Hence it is 7.53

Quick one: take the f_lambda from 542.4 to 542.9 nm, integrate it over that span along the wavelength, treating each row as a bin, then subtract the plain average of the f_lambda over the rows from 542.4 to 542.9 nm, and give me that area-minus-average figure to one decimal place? -3.8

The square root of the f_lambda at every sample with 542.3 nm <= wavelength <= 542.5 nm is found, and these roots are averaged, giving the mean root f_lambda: 2.72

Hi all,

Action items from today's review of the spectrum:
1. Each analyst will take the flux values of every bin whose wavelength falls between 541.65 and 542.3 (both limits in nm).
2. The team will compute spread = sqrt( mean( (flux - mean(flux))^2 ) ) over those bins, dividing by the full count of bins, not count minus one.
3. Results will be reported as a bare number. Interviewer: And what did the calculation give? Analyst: 0.14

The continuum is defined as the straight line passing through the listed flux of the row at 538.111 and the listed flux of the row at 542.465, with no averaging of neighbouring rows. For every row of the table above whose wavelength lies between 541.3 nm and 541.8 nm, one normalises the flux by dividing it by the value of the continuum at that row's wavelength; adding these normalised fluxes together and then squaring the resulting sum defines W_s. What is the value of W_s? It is 17.4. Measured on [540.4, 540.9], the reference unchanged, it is 15.4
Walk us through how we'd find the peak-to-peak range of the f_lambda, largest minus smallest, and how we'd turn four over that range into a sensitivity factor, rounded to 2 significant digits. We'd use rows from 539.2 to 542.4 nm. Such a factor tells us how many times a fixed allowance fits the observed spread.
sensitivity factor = 3.6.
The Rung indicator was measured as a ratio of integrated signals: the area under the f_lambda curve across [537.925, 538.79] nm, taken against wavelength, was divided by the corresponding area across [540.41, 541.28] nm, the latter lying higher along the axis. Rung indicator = 1.04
